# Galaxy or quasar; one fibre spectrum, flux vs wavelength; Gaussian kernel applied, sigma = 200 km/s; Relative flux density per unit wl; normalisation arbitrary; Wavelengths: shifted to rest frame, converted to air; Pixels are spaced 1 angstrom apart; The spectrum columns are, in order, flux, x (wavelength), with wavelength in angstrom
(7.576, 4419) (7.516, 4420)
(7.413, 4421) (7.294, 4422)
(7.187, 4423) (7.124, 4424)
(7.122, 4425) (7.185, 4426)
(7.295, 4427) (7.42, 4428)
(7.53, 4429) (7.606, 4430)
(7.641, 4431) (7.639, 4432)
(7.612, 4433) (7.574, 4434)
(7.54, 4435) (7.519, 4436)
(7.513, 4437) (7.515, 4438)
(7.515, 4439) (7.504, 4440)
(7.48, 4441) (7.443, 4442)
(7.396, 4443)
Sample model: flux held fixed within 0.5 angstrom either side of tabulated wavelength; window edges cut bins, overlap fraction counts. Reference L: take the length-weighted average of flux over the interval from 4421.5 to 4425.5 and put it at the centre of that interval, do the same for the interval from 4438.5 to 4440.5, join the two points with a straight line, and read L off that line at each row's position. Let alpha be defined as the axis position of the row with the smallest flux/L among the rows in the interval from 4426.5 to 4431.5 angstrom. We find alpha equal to 4427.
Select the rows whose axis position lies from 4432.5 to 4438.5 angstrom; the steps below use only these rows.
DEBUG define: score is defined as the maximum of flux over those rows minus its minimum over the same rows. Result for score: 0.1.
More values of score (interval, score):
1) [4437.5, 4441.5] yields 0.0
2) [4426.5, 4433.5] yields 0.3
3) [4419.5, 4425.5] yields 0.4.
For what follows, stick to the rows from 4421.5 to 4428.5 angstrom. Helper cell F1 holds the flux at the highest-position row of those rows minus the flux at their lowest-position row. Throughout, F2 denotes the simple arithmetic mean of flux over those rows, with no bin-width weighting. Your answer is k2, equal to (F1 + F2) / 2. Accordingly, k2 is 3.68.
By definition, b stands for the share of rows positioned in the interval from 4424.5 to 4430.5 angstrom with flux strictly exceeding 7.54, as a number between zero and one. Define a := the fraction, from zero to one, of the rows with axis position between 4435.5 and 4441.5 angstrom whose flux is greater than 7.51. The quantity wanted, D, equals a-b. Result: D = 0.5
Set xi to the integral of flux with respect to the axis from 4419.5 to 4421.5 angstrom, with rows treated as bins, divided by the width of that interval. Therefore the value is 7.46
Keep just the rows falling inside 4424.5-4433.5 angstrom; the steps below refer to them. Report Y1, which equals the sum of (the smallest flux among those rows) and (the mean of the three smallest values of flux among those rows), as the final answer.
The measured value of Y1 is 14.3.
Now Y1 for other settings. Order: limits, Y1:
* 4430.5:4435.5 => 15.1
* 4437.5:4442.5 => 14.9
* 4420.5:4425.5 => 14.3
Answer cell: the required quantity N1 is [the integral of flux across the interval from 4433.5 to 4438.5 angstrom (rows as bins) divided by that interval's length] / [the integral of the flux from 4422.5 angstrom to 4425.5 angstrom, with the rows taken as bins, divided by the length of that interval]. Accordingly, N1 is 1.05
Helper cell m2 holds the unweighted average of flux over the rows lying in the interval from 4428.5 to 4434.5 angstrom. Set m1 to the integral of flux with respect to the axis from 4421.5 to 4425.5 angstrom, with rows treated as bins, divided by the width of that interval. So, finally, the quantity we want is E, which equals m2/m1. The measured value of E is 1.06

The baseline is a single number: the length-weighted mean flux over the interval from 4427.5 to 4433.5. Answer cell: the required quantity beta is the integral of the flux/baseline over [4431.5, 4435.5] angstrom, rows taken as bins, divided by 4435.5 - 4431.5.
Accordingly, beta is 1.002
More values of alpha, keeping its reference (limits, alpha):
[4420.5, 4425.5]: 4425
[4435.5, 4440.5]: 4440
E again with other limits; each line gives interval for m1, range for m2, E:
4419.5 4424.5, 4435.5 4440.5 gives 1.03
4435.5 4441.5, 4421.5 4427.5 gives 0.96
